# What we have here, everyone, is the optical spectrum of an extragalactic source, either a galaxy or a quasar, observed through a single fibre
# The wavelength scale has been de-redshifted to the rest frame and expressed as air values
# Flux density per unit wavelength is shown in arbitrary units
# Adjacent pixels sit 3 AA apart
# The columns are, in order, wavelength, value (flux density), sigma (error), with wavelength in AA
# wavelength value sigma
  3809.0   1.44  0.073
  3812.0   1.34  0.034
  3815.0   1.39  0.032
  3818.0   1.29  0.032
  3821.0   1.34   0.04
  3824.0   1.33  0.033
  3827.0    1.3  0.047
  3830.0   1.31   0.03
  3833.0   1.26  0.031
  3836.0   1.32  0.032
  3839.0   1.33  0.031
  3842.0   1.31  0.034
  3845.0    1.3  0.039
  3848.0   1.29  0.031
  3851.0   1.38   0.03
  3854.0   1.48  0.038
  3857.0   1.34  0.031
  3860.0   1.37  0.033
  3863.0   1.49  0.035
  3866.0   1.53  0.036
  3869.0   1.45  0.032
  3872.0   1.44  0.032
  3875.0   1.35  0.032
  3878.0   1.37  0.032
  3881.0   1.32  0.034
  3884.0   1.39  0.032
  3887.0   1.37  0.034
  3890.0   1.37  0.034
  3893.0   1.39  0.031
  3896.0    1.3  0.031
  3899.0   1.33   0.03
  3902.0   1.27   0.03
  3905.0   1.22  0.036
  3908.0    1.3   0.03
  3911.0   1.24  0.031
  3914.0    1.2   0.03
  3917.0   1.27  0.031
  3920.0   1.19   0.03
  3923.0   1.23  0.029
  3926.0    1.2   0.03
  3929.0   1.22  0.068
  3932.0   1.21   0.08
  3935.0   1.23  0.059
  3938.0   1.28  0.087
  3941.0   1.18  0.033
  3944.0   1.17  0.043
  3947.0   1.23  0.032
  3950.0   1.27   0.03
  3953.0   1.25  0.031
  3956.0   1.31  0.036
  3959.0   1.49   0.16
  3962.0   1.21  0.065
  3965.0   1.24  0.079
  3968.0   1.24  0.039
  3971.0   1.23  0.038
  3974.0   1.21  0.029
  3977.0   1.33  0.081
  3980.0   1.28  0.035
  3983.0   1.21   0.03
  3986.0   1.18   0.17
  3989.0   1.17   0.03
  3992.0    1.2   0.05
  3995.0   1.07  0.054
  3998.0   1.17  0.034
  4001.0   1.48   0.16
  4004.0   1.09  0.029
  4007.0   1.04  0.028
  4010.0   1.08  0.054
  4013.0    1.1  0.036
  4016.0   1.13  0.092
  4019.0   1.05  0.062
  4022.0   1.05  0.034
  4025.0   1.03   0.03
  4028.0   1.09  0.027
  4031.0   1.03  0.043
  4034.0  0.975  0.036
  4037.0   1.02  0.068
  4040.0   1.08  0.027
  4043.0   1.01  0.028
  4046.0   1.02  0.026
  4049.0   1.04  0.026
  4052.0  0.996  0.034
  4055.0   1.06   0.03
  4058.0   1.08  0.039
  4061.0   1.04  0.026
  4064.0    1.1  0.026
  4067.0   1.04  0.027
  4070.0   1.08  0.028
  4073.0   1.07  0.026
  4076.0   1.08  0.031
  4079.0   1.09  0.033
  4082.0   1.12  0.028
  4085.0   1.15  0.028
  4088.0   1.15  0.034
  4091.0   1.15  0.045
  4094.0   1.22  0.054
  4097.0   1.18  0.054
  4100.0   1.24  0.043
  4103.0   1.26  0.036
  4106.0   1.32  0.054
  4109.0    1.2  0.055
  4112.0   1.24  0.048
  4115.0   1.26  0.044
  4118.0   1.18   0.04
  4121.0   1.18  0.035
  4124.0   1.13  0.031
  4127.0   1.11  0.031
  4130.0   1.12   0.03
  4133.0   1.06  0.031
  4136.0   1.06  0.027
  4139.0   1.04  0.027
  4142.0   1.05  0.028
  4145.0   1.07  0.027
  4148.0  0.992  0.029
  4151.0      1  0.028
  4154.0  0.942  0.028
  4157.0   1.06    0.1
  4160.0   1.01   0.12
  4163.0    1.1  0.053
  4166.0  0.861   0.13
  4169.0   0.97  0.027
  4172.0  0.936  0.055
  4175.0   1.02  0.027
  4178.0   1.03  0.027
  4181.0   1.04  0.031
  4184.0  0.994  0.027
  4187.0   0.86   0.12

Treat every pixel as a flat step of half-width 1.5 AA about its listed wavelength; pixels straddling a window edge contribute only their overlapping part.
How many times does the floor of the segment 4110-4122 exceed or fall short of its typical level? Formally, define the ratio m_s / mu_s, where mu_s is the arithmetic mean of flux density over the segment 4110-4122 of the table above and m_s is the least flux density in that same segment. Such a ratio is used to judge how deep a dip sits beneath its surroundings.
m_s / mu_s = 0.971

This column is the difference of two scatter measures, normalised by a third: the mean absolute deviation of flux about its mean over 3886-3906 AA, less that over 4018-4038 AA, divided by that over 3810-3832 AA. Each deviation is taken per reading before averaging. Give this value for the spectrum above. 1.0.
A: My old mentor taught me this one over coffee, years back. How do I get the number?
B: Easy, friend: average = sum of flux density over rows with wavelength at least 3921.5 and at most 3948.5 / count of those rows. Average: 1.22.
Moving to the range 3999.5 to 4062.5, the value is 1.07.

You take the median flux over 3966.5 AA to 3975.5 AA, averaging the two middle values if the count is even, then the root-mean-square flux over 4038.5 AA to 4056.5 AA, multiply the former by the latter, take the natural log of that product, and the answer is 0.24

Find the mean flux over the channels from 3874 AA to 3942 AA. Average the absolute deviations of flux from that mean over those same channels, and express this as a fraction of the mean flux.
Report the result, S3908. 0.05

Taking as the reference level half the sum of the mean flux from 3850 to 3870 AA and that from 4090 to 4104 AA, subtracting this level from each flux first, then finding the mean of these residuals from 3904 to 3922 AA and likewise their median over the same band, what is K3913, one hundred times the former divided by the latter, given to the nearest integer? 93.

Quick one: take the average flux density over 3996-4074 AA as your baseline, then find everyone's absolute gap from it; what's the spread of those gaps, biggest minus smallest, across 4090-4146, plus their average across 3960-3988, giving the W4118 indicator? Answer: 0.40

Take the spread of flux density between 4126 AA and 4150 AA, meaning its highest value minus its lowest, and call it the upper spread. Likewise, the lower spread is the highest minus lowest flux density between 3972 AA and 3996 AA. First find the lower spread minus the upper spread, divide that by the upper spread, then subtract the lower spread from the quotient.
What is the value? 0.77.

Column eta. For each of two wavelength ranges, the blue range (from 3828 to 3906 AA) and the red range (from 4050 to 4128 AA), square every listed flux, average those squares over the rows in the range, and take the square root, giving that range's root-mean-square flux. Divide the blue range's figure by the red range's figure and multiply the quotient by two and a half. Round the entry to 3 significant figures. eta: 2.96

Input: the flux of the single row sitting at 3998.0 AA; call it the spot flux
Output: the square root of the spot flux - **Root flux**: 1.08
